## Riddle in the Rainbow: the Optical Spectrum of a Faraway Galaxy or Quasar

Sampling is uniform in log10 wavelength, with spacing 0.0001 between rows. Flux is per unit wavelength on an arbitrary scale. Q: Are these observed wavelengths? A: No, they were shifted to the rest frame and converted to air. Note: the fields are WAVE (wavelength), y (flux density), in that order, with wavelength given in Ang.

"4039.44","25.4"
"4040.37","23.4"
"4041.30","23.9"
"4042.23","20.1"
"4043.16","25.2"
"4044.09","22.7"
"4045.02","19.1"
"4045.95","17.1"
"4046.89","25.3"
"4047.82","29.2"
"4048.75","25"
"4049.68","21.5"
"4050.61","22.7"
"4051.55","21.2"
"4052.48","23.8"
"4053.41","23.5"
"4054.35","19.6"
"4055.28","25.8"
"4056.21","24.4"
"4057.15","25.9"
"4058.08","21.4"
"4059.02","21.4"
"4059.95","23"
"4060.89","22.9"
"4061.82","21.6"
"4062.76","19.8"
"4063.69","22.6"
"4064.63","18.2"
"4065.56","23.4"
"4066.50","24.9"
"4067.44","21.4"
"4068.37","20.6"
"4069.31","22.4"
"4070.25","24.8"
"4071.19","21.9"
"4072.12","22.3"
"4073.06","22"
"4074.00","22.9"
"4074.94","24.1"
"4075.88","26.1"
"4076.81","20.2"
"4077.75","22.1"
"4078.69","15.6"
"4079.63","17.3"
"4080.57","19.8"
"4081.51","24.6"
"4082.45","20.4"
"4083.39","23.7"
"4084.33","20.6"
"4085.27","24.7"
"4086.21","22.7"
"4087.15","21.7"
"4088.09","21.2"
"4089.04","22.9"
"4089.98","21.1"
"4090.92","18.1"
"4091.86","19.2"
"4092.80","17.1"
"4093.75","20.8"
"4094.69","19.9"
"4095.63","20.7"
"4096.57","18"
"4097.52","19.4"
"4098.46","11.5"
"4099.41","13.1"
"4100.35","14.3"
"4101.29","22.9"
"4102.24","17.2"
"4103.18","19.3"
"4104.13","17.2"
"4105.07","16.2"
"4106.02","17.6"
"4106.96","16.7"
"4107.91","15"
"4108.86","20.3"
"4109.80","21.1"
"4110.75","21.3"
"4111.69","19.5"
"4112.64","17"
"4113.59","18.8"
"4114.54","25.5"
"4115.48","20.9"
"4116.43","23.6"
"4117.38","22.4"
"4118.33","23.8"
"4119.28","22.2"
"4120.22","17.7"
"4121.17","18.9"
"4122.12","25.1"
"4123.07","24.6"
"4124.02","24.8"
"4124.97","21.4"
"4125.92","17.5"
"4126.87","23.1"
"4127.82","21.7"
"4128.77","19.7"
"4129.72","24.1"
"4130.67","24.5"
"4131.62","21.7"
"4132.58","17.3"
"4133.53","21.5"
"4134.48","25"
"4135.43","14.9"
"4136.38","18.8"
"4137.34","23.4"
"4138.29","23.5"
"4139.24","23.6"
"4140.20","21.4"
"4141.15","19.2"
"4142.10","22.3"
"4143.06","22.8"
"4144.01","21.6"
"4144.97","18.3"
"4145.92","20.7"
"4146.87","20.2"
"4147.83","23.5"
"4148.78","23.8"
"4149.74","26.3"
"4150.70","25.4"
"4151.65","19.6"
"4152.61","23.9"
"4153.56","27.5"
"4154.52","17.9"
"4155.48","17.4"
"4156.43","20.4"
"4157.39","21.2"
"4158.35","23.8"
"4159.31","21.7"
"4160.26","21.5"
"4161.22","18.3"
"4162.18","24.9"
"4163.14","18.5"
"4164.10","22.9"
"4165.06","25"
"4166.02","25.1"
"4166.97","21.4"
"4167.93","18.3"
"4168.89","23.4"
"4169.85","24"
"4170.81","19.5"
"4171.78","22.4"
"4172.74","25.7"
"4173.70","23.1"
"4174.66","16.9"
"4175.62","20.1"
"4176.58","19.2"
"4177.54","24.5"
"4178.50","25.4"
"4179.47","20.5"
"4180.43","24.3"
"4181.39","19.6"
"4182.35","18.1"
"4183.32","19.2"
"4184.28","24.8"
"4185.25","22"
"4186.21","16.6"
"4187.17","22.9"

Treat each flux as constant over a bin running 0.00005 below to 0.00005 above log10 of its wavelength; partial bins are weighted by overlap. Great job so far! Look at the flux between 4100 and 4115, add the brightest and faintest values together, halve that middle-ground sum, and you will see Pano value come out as 19.9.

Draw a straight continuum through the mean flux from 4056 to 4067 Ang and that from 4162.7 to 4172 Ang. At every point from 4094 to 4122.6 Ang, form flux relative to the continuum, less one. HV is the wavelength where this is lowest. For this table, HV 4098.46 Ang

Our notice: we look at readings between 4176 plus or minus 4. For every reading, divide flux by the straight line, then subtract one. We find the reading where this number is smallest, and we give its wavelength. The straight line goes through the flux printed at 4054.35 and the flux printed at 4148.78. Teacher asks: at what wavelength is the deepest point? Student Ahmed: 4174.66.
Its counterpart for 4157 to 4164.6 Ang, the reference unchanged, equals 4161.22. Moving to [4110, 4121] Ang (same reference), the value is 4112.64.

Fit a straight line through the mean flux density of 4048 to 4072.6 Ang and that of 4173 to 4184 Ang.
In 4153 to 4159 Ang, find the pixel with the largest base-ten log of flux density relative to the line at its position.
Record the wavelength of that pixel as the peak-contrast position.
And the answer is 4153.56 Ang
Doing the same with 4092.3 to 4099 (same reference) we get 4093.75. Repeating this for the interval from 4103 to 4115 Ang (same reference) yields 4114.54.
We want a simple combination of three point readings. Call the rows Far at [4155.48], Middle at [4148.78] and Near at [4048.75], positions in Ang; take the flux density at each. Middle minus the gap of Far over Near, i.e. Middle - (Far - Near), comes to 31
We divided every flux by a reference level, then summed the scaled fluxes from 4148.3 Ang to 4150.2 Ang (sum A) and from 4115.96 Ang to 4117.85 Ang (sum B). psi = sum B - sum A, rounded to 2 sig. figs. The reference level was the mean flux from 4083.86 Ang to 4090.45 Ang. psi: -0.19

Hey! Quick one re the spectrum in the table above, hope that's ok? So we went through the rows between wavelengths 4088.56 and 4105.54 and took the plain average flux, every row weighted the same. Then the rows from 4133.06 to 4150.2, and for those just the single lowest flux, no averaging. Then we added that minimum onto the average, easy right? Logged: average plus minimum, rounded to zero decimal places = 33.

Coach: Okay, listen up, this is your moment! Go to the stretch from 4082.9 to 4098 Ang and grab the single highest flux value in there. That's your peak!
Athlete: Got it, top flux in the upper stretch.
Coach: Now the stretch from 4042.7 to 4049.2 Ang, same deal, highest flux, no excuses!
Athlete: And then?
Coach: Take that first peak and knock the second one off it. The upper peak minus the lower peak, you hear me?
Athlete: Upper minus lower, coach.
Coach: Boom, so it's -4.50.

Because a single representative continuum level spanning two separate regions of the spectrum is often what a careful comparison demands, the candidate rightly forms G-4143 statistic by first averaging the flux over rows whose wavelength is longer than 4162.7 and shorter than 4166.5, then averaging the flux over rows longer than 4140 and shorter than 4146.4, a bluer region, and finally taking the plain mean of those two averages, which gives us 21.9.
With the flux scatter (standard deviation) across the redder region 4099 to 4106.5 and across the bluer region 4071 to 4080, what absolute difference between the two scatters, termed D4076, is 0.1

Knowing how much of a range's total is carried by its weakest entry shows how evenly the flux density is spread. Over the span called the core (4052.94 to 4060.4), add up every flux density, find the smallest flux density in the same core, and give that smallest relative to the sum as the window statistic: 0.11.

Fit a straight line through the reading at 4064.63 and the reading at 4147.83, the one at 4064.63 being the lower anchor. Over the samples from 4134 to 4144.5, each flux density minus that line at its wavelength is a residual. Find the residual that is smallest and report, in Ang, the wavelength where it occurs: 4135.43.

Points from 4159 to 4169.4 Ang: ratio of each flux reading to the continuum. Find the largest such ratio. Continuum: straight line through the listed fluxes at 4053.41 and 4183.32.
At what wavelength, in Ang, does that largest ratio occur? 4166.02 Ang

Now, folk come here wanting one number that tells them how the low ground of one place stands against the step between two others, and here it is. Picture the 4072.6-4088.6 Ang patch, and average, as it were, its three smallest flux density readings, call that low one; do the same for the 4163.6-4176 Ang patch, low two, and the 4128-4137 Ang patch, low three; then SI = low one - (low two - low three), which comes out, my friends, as 16.3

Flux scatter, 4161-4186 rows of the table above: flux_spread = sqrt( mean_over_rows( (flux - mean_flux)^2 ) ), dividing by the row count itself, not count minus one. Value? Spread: 2.7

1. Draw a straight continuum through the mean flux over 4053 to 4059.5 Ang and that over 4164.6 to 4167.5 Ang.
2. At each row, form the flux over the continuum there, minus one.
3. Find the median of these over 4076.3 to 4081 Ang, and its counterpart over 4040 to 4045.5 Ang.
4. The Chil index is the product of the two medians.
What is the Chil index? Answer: 0.0000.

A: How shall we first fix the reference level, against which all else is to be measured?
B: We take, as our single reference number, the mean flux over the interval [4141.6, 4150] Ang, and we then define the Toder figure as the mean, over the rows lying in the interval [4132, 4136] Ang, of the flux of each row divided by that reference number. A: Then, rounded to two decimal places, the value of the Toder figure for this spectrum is 0.89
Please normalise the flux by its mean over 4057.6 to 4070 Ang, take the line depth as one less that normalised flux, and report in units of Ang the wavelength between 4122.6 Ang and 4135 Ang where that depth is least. 4134.48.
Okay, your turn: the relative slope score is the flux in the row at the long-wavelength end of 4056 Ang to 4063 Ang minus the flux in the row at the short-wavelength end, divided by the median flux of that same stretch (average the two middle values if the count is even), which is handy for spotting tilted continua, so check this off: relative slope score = -0.21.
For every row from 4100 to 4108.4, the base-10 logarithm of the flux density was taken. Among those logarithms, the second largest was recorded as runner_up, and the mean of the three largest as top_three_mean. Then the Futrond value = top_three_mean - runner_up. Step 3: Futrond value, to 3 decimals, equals 0.011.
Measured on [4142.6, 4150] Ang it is 0.013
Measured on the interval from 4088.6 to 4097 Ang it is 0.010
